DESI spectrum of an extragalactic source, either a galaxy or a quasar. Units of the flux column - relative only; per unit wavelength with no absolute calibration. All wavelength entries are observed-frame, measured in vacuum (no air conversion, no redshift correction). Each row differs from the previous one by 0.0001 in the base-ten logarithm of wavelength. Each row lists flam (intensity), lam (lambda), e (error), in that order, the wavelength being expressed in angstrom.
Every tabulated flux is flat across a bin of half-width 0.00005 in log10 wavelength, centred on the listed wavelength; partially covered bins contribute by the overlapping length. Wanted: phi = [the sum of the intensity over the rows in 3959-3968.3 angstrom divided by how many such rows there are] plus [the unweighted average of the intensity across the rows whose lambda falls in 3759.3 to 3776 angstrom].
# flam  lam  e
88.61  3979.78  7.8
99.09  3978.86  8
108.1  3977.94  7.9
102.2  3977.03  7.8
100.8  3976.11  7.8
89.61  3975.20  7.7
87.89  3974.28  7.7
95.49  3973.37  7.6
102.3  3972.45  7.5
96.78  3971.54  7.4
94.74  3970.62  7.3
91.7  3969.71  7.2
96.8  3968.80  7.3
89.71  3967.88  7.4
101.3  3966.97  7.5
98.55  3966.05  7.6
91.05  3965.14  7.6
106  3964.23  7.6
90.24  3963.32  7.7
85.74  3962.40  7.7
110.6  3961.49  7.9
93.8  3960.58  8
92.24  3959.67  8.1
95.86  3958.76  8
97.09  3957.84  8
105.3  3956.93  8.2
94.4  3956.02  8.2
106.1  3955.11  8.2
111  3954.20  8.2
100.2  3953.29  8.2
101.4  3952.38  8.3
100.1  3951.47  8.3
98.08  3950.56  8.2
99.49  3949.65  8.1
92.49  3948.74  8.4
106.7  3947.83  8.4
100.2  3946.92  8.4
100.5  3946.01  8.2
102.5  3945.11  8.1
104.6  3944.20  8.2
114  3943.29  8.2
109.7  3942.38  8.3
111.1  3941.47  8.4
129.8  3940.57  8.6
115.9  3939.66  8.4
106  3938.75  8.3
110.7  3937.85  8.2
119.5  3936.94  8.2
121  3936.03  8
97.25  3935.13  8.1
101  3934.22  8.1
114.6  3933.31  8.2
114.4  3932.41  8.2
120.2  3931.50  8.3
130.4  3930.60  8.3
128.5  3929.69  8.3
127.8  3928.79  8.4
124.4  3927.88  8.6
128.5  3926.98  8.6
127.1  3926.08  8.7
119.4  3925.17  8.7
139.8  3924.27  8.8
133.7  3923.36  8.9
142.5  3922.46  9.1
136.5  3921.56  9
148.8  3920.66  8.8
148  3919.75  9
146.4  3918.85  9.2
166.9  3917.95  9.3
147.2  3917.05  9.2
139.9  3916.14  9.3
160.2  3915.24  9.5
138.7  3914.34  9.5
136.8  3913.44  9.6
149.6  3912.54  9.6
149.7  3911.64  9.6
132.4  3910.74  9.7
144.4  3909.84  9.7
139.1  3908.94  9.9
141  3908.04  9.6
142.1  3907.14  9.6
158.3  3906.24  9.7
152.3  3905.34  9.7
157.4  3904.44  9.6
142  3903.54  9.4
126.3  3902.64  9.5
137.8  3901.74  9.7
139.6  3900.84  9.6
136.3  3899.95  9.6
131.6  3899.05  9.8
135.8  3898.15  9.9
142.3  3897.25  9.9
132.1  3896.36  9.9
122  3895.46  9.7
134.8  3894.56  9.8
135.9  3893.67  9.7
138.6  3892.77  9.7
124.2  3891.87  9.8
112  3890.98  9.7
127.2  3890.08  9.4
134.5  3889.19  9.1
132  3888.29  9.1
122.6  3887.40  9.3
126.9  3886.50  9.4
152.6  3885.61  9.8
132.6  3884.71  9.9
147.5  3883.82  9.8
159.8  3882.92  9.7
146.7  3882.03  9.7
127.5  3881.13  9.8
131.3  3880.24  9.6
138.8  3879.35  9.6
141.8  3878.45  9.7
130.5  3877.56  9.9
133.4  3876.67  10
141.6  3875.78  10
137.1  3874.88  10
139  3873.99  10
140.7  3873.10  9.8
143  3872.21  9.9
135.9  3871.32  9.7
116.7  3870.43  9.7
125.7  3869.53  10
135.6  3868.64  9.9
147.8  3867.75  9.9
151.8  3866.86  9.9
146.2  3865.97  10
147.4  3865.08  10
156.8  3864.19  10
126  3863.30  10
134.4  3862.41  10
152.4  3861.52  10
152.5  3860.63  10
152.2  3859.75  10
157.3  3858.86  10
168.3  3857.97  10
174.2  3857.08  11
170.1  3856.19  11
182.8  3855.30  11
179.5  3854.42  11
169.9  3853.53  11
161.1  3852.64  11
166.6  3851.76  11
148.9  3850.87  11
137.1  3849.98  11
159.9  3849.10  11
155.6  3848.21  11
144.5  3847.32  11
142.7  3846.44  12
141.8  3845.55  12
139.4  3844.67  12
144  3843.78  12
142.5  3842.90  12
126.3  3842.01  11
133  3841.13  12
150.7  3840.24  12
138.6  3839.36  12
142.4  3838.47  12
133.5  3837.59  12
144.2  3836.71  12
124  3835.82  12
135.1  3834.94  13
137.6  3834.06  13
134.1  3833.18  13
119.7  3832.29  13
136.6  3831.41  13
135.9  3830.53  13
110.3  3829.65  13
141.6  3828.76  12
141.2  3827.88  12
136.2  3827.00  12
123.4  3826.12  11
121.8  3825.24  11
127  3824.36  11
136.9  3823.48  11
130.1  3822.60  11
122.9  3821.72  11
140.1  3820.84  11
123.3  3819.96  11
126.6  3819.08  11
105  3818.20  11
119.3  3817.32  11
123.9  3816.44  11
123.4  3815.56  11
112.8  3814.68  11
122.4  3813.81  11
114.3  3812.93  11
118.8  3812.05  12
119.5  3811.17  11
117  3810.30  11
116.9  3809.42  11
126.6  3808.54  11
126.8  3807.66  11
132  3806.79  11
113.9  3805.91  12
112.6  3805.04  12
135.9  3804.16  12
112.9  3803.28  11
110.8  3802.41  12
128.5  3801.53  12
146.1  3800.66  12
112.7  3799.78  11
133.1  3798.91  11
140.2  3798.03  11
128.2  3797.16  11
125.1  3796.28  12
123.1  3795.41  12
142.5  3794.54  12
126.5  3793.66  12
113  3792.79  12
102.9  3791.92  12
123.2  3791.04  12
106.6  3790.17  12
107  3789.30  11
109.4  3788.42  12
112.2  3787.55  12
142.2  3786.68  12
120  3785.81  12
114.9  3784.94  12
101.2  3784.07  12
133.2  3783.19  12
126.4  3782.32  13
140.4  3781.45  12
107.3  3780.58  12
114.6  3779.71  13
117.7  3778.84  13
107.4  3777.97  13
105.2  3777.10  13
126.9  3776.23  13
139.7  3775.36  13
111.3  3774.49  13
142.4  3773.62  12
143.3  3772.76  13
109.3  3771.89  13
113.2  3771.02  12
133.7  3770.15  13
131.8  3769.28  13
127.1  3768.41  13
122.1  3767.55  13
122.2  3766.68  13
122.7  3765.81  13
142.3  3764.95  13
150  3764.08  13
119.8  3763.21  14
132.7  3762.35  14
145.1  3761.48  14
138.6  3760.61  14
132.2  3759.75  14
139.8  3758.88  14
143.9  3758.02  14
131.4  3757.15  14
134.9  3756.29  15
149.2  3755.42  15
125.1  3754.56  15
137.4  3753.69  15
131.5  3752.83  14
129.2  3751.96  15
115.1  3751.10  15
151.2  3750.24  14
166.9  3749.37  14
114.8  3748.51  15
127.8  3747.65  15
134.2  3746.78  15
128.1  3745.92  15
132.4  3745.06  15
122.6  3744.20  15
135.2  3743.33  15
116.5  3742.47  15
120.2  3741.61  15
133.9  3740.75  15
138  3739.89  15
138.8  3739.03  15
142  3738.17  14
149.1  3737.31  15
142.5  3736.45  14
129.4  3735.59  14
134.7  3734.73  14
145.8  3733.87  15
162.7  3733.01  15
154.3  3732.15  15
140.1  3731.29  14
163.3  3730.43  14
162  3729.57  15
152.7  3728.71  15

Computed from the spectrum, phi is 226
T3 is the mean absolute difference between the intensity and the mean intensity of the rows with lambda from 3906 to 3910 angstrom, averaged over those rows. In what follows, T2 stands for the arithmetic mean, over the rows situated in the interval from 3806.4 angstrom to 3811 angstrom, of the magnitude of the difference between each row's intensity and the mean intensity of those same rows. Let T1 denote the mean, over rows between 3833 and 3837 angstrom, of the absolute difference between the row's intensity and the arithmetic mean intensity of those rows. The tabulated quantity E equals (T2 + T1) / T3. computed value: 1.93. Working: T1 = 4.8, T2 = 5.5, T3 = 5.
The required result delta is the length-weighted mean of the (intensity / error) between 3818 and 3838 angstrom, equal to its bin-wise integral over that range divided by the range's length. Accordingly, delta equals 11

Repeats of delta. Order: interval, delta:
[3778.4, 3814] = 10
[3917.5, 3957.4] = 14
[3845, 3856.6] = 14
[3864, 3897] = 14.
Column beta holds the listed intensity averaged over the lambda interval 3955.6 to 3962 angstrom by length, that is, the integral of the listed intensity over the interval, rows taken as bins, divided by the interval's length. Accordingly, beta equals 98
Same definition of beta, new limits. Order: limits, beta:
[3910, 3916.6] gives 144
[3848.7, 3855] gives 161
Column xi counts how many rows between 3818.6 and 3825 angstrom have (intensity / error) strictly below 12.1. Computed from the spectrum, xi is 5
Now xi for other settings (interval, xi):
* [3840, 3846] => 6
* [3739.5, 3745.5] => 7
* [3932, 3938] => 1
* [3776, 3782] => 7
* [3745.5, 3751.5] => 7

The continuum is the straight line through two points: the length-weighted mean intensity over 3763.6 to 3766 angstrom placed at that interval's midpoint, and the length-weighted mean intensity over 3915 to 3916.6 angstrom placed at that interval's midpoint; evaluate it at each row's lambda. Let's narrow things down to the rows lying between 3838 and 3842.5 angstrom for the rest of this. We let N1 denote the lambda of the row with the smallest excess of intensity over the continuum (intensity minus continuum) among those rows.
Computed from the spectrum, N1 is 3842.01 angstrom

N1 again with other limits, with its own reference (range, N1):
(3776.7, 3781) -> 3777.10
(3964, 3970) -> 3967.88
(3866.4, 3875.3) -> 3870.43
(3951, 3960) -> 3959.67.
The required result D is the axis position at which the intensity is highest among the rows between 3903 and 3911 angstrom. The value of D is 3906.24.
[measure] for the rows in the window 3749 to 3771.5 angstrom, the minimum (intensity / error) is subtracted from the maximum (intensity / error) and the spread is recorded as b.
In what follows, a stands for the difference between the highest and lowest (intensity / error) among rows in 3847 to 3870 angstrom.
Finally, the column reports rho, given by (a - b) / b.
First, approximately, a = 4.4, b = 4.2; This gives 0.03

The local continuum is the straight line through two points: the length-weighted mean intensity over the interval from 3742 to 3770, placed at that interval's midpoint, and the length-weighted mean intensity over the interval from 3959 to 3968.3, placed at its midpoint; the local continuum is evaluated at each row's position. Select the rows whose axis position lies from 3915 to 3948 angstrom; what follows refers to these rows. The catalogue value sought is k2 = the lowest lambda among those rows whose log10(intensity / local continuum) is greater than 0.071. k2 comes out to 3915.24 angstrom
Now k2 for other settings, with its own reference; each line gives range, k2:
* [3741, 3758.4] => 3749.37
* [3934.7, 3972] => 3936.03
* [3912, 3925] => 3912.54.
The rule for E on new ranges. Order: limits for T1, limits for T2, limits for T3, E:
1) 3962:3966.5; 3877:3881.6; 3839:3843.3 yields 1.67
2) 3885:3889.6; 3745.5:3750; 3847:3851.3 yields 3.05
